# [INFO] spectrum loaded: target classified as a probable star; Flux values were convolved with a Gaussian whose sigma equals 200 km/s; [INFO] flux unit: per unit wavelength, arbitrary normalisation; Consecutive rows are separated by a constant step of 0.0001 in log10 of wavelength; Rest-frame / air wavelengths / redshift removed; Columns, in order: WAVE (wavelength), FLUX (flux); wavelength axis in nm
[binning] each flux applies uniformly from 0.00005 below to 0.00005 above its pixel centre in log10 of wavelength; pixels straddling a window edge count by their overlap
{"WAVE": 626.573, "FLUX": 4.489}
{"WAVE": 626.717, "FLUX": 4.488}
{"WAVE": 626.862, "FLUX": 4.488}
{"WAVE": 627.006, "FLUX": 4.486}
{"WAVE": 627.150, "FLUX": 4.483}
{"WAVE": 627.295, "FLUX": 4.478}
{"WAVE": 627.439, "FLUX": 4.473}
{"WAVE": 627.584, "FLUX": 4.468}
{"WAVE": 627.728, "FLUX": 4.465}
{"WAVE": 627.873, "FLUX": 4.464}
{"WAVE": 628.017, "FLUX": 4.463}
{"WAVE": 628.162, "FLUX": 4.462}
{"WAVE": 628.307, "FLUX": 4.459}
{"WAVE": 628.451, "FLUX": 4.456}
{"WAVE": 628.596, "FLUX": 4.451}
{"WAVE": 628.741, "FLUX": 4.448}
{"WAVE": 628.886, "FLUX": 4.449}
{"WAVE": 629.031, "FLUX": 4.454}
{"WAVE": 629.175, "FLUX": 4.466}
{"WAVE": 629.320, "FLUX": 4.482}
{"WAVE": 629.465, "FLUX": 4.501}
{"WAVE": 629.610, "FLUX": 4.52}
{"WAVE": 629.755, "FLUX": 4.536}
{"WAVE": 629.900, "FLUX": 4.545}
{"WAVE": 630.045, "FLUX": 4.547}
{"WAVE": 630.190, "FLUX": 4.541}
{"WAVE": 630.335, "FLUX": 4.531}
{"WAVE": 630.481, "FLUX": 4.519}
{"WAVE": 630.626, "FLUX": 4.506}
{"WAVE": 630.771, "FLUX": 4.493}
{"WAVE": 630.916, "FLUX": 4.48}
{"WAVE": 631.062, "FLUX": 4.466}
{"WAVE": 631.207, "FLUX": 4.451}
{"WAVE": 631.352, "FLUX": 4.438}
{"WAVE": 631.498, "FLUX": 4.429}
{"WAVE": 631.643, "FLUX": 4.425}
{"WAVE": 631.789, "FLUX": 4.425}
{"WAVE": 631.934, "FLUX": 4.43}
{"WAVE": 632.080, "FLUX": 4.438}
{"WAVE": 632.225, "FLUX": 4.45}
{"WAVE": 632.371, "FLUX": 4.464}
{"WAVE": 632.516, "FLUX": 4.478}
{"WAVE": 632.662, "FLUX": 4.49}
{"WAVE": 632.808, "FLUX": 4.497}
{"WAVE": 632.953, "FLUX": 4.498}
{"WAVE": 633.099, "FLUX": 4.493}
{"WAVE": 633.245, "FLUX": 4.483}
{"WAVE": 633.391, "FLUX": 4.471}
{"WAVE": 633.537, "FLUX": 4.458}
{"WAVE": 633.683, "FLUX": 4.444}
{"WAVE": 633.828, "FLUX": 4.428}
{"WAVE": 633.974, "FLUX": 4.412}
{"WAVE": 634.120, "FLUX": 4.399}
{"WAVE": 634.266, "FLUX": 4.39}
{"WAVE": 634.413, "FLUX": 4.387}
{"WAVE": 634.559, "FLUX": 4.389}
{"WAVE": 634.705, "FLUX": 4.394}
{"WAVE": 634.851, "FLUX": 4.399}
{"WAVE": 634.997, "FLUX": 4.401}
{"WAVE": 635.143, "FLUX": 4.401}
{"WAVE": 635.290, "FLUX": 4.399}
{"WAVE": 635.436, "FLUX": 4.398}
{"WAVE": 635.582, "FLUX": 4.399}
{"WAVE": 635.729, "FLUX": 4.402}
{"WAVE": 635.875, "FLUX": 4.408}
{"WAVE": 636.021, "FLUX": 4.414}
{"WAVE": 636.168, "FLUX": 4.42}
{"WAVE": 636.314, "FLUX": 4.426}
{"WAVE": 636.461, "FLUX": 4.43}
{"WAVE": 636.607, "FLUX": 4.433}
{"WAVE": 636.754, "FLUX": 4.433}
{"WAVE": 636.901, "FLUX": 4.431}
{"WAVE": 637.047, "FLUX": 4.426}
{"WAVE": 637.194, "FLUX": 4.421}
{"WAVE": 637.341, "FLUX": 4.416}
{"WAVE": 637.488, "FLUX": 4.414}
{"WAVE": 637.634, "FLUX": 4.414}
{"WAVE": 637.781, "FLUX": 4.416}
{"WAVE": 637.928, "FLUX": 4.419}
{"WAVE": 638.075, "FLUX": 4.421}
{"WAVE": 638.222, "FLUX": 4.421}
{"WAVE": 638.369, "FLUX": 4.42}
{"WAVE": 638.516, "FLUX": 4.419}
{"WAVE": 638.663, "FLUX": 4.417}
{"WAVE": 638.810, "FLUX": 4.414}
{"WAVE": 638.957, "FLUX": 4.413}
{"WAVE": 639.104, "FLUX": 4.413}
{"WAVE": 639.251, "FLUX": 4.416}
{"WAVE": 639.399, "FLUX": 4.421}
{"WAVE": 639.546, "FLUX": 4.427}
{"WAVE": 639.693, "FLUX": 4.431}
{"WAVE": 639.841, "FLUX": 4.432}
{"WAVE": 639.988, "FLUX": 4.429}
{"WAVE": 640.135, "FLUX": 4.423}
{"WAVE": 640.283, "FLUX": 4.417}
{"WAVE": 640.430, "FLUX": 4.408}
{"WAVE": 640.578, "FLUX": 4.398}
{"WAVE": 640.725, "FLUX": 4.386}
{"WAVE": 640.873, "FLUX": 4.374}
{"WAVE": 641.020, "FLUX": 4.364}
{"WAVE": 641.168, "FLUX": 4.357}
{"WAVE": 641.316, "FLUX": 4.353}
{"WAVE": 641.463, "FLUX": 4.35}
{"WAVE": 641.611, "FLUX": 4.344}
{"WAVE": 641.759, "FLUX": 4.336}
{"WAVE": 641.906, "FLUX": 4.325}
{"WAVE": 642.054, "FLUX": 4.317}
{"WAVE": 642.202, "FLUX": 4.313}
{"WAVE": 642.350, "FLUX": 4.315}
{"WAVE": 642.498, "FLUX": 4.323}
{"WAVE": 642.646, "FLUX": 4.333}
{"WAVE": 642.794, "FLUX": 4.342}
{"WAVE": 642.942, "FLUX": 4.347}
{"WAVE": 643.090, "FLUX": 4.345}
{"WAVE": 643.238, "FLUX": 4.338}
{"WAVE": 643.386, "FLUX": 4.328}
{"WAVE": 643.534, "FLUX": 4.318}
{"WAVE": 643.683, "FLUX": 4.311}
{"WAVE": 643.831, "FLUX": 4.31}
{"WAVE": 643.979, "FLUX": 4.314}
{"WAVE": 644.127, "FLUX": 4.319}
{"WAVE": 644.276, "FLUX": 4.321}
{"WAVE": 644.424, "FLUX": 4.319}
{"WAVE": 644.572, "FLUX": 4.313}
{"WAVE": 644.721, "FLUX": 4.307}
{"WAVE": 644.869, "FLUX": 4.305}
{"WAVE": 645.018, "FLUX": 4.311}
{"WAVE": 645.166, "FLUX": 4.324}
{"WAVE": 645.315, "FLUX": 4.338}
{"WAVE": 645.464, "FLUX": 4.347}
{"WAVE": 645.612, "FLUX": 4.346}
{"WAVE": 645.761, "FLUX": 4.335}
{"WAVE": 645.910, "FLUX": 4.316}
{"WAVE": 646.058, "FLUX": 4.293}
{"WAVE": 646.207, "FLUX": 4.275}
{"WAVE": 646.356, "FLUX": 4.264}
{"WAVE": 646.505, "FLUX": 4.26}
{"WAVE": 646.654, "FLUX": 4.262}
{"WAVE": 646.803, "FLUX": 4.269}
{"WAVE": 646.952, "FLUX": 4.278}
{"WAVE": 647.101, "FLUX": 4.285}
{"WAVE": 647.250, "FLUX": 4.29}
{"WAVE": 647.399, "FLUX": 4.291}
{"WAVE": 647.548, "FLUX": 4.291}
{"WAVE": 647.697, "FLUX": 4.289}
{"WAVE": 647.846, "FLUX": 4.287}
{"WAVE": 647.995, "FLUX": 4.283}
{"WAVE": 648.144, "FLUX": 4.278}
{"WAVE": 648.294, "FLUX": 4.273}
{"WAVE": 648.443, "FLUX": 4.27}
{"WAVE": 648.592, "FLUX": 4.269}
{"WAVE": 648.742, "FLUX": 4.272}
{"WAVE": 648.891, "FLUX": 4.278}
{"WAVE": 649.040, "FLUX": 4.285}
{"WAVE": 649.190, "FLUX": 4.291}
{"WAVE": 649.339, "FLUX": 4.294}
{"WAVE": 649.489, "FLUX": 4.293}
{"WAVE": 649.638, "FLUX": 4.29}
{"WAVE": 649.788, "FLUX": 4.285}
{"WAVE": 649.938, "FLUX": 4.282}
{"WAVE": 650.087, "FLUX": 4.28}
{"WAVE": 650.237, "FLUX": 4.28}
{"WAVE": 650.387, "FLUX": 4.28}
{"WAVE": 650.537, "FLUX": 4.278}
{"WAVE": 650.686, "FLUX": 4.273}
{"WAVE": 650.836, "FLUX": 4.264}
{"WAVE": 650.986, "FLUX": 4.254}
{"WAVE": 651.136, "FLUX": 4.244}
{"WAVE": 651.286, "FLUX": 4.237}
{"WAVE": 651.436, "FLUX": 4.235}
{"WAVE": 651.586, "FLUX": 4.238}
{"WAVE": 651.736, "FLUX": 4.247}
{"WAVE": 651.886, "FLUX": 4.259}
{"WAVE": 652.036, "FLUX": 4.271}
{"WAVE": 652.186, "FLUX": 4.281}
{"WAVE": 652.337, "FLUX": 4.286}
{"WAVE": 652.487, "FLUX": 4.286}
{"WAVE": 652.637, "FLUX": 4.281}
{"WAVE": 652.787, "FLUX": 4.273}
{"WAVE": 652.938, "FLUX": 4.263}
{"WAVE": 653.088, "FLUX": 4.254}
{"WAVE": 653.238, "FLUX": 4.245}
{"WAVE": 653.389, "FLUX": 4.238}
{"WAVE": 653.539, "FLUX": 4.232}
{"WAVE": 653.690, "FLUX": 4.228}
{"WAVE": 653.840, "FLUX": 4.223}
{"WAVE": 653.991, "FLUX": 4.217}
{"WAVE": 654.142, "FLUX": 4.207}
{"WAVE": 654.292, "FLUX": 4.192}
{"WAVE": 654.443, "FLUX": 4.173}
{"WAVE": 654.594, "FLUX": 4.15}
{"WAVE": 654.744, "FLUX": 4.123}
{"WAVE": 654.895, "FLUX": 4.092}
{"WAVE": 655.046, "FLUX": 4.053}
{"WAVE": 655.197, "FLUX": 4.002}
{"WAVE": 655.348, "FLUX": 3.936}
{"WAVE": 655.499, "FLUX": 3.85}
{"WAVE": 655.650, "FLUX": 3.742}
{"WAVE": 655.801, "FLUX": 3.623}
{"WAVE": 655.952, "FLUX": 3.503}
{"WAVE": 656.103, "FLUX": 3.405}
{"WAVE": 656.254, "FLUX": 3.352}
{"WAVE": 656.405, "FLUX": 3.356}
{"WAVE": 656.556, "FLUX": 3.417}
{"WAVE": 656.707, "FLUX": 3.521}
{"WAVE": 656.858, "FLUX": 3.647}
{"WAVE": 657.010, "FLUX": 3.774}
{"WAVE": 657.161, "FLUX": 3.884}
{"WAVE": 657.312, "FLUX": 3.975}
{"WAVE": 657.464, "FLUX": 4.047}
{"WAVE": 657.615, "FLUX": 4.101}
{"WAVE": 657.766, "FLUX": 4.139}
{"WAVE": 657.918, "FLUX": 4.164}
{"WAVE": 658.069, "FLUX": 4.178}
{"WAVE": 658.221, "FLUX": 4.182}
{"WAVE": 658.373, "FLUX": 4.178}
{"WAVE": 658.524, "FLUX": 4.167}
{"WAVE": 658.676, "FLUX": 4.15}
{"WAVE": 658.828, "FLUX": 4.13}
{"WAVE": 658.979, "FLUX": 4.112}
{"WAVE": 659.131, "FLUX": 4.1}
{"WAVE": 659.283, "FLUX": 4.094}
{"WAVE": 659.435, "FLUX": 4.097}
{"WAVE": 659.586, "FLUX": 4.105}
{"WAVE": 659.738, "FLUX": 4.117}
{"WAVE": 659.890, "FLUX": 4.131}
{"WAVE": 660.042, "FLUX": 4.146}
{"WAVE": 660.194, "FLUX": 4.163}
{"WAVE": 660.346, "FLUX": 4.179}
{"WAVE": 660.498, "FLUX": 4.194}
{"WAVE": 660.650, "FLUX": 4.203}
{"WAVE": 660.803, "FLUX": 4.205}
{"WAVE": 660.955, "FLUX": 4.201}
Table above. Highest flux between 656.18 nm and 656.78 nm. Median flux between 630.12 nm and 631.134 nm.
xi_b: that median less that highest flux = 1.0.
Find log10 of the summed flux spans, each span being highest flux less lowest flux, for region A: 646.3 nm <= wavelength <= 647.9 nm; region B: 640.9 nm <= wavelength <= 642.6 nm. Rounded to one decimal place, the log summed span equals -1.1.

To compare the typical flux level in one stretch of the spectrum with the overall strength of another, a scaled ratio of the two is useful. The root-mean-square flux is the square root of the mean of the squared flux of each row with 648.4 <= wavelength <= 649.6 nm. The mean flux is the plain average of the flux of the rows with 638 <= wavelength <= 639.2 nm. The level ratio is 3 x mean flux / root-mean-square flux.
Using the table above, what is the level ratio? 3.10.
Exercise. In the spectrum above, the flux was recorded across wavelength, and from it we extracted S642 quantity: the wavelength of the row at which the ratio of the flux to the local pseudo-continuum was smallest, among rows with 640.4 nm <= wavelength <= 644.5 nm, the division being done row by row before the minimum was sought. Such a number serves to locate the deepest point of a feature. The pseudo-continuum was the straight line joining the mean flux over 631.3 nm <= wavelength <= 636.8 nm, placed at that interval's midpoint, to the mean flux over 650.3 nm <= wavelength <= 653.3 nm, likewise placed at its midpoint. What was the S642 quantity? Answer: 642.202 nm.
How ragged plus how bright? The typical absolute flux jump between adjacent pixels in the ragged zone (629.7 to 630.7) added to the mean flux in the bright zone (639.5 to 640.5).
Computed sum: 4.43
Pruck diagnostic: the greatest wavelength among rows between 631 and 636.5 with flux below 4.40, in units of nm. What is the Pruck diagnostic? 635.582 nm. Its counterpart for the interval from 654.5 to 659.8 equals 659.738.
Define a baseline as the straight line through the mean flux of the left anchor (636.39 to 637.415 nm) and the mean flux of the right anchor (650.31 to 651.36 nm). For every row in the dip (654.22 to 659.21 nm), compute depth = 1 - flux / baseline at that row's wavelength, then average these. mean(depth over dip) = 0.064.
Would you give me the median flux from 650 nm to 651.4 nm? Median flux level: 4.273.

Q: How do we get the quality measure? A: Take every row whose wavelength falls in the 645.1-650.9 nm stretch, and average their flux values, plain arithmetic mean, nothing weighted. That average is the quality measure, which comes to 4.29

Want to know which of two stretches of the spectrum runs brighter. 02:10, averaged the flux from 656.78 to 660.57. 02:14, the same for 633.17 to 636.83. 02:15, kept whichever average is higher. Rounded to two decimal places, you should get 4.42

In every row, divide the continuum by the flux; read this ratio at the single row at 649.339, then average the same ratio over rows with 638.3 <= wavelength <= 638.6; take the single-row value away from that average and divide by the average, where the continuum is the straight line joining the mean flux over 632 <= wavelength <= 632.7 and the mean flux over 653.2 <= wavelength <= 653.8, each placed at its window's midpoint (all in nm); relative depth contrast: -0.002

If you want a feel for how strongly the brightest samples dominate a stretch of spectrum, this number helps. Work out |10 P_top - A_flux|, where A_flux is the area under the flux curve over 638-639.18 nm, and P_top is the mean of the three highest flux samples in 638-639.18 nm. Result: 39.0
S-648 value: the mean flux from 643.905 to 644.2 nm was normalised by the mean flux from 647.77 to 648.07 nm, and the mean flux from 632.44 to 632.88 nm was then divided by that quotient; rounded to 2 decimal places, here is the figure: 4.46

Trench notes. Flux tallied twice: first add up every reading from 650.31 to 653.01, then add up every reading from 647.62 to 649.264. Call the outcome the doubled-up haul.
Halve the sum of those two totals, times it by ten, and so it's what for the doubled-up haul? 619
